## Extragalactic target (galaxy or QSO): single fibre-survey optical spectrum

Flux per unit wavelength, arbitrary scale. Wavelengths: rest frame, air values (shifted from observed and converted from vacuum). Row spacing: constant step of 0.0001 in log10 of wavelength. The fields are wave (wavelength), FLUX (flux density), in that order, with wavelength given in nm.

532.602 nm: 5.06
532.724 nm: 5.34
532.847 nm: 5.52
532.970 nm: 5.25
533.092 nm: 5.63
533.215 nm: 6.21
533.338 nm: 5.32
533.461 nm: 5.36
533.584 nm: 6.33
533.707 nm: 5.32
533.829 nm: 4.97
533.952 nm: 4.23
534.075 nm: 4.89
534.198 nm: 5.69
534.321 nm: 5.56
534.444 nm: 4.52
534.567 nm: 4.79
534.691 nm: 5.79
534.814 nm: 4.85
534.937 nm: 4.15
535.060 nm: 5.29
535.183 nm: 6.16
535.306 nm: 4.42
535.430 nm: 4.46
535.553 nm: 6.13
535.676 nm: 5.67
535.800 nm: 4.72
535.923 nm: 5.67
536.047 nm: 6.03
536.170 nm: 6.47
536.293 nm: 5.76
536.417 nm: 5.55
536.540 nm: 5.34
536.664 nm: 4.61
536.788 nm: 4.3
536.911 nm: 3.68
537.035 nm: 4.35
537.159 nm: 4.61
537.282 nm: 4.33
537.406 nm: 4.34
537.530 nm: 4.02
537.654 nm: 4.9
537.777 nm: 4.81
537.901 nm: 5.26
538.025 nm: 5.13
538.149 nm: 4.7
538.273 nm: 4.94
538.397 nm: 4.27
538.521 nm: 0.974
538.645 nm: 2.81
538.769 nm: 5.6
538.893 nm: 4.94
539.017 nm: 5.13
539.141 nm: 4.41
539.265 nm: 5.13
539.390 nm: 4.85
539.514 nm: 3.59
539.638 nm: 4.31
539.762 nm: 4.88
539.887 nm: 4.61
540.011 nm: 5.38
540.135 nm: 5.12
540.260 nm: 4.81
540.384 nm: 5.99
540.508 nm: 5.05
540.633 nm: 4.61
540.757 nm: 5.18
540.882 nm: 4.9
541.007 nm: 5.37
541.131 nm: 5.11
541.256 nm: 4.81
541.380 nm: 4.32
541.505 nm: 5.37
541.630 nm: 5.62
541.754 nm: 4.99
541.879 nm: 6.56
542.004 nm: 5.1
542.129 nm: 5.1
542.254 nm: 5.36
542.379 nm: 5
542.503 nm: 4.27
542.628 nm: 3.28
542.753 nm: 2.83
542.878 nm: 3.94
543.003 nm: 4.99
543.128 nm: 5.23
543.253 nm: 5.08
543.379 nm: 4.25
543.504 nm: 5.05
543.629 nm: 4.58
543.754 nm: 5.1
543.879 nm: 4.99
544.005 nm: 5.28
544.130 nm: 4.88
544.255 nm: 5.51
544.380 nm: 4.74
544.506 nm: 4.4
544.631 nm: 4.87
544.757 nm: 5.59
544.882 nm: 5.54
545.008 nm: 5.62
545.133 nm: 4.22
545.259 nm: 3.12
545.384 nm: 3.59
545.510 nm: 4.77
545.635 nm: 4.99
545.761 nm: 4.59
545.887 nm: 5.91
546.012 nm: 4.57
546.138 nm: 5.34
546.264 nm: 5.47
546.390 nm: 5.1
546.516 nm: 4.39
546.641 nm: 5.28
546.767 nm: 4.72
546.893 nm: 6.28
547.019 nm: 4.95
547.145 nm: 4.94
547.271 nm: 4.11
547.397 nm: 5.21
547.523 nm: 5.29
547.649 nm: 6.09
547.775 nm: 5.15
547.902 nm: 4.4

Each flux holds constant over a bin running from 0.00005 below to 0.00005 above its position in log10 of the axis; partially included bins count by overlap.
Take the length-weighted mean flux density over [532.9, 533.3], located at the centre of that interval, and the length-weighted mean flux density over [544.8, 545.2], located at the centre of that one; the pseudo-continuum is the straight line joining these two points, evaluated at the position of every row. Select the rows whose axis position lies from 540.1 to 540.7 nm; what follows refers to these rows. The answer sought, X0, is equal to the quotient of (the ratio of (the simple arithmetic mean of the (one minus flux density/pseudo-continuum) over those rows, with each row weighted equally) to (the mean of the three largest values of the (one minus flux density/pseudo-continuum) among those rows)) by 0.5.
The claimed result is 0.87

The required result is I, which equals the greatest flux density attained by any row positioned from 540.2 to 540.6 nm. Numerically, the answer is 5.99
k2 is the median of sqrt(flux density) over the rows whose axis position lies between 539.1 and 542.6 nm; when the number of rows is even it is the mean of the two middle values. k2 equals 2.24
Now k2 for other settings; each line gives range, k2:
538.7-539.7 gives 2.21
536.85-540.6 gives 2.19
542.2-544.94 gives 2.23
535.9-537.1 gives 2.33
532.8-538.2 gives 2.28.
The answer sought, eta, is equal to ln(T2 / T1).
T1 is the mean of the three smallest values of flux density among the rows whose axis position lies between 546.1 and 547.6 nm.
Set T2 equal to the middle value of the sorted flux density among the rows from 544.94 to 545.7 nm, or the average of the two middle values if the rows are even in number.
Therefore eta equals 0.02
